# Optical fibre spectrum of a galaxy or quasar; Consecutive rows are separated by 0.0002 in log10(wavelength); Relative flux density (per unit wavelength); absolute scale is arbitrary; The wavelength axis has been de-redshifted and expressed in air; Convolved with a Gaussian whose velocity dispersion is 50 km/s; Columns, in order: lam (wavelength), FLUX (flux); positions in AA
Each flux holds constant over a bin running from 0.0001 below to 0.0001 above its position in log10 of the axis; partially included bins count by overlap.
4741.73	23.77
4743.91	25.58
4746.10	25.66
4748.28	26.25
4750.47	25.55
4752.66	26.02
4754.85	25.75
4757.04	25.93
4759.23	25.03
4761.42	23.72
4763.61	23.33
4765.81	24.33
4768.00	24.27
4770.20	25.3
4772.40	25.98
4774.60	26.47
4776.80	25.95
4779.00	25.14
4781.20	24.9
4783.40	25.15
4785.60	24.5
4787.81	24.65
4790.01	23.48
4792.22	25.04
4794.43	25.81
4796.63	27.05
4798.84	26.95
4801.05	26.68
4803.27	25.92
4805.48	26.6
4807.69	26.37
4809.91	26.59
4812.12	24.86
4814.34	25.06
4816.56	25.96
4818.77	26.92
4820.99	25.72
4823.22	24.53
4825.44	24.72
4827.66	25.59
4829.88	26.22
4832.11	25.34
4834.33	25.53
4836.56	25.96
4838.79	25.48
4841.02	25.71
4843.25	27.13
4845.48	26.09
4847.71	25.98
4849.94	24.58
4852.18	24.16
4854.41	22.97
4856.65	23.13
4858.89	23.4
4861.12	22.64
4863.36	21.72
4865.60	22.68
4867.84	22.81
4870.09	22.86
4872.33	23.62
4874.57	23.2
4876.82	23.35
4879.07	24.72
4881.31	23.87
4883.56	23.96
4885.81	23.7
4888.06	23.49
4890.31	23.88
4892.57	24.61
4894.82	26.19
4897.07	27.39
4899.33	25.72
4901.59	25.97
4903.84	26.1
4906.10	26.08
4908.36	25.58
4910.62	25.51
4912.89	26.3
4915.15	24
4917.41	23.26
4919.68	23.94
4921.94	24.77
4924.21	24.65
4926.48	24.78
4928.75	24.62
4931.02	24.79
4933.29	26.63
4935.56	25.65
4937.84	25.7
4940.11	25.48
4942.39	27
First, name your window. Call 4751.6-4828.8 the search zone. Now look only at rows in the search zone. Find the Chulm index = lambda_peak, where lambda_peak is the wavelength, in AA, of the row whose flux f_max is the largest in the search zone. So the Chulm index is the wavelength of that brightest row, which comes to 4796.63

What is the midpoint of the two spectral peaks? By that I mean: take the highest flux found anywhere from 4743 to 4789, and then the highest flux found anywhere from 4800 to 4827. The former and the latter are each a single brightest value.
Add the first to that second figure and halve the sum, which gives 26.7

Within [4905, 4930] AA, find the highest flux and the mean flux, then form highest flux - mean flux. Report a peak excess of 1.44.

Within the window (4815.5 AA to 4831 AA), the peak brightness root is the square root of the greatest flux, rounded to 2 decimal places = 5.19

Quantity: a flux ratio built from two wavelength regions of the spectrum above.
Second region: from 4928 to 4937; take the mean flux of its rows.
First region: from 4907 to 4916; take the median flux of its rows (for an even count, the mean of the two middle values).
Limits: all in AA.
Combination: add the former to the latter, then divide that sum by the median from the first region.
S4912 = 2.00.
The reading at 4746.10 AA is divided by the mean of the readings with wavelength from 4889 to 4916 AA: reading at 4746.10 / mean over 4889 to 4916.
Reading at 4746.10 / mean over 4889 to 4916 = 1.00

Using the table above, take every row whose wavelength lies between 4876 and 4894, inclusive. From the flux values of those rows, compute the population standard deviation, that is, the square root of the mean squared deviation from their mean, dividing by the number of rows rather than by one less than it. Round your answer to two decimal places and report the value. 0.46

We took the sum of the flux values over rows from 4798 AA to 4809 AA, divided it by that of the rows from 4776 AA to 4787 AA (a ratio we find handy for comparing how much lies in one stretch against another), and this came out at 1.05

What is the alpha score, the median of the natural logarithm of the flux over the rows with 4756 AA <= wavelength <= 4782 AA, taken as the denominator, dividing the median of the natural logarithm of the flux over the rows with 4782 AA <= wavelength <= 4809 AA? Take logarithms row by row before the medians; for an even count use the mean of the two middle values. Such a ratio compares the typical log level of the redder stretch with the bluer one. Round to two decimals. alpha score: 1.01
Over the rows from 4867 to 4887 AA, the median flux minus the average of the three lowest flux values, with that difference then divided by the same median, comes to 0.028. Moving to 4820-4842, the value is 0.027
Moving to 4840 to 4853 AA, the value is 0.040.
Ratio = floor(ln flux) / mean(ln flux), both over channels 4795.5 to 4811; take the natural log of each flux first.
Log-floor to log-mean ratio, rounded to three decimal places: 0.992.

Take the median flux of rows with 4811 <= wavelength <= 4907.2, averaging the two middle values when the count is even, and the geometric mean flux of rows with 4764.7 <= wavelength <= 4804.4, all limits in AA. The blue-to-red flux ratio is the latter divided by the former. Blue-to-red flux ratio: 1.03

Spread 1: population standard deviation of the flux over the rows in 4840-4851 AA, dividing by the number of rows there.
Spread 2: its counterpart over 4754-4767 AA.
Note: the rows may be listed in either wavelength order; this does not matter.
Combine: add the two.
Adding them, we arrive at 1.8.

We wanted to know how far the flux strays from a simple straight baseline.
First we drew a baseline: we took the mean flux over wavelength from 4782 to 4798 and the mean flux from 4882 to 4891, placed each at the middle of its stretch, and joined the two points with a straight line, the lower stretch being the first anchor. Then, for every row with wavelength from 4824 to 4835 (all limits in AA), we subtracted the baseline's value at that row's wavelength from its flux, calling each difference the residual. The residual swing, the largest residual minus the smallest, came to 1.6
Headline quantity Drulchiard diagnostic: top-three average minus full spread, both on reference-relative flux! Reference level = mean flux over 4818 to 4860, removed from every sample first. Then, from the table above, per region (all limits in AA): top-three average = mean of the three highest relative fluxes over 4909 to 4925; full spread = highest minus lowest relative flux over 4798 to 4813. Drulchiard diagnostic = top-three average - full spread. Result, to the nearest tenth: -1.8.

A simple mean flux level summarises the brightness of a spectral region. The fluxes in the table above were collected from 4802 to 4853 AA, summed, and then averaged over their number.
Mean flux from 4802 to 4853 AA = 25.7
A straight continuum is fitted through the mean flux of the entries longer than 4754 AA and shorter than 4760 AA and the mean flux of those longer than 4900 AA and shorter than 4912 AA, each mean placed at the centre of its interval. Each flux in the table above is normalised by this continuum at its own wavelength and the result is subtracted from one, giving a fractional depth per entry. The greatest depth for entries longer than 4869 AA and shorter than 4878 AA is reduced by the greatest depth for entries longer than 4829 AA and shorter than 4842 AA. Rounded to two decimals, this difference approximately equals 0.10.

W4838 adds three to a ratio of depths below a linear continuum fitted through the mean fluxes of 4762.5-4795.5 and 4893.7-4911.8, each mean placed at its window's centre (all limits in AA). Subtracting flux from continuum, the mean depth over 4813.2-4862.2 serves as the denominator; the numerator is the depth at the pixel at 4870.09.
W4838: 11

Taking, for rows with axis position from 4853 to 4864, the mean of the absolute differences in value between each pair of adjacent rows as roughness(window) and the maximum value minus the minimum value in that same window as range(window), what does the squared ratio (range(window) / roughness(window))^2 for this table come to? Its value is 10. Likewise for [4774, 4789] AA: 20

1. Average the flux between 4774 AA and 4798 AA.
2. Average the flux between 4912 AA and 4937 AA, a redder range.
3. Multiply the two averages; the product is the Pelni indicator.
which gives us 628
